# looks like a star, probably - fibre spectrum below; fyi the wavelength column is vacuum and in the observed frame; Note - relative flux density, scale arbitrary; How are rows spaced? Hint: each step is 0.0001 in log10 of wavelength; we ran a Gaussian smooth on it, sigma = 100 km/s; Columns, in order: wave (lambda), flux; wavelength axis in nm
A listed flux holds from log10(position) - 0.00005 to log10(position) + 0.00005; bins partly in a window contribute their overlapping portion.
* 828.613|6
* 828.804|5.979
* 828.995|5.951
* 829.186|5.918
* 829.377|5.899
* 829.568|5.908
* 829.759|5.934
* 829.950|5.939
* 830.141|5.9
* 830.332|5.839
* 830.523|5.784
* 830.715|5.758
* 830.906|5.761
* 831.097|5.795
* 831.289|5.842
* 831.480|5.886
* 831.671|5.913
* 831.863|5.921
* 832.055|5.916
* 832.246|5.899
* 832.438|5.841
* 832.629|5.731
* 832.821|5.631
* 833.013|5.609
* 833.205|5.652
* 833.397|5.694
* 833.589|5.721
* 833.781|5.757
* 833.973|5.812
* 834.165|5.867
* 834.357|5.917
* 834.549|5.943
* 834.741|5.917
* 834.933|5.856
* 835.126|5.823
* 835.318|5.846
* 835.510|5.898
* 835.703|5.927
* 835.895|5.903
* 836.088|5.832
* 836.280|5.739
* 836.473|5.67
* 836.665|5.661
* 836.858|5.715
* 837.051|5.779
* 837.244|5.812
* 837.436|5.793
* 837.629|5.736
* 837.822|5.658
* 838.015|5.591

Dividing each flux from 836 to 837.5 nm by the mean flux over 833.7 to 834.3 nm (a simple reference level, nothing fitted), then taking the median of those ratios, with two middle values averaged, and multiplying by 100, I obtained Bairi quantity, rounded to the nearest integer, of 99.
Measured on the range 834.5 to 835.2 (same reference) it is 101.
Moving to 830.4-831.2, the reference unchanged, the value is 99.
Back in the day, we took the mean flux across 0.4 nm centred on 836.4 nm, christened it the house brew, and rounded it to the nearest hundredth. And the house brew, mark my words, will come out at 5.70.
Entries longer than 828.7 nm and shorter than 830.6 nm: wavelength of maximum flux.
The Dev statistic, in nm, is 828.804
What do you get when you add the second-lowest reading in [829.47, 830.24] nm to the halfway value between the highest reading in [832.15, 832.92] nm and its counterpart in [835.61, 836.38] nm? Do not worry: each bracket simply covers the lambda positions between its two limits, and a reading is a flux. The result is 11.8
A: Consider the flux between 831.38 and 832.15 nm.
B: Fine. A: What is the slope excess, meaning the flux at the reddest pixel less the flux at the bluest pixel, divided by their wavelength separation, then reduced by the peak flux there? -5.87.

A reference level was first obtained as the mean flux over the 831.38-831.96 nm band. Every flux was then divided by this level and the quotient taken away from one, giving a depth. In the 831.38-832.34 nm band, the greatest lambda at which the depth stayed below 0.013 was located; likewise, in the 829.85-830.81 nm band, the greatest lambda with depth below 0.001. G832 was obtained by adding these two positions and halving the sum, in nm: 831.10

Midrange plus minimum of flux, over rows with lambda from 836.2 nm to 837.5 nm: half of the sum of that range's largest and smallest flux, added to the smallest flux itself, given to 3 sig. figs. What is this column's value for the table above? 11.4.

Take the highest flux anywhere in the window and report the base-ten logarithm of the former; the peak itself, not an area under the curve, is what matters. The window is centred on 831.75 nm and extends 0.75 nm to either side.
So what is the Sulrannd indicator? 0.772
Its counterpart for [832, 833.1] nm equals 0.772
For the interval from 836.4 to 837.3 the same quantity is 0.764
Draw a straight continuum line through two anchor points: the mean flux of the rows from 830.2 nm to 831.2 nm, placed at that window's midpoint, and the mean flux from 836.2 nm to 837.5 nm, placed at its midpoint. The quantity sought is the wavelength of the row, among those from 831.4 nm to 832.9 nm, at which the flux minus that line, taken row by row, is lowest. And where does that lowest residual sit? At 832.821 nm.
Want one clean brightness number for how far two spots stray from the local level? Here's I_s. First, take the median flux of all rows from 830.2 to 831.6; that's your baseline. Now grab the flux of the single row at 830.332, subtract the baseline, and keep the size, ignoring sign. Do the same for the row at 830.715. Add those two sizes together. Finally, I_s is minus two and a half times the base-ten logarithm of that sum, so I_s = 2.7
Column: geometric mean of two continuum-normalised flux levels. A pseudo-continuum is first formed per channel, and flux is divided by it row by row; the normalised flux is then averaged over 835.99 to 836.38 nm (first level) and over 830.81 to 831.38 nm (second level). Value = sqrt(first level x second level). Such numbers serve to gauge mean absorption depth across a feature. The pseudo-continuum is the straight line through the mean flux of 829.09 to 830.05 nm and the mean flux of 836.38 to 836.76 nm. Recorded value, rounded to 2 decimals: 1.00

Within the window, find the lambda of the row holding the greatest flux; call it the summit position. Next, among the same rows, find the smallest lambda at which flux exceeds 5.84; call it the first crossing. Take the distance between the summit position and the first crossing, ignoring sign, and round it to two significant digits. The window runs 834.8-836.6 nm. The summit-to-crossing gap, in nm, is 0.77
